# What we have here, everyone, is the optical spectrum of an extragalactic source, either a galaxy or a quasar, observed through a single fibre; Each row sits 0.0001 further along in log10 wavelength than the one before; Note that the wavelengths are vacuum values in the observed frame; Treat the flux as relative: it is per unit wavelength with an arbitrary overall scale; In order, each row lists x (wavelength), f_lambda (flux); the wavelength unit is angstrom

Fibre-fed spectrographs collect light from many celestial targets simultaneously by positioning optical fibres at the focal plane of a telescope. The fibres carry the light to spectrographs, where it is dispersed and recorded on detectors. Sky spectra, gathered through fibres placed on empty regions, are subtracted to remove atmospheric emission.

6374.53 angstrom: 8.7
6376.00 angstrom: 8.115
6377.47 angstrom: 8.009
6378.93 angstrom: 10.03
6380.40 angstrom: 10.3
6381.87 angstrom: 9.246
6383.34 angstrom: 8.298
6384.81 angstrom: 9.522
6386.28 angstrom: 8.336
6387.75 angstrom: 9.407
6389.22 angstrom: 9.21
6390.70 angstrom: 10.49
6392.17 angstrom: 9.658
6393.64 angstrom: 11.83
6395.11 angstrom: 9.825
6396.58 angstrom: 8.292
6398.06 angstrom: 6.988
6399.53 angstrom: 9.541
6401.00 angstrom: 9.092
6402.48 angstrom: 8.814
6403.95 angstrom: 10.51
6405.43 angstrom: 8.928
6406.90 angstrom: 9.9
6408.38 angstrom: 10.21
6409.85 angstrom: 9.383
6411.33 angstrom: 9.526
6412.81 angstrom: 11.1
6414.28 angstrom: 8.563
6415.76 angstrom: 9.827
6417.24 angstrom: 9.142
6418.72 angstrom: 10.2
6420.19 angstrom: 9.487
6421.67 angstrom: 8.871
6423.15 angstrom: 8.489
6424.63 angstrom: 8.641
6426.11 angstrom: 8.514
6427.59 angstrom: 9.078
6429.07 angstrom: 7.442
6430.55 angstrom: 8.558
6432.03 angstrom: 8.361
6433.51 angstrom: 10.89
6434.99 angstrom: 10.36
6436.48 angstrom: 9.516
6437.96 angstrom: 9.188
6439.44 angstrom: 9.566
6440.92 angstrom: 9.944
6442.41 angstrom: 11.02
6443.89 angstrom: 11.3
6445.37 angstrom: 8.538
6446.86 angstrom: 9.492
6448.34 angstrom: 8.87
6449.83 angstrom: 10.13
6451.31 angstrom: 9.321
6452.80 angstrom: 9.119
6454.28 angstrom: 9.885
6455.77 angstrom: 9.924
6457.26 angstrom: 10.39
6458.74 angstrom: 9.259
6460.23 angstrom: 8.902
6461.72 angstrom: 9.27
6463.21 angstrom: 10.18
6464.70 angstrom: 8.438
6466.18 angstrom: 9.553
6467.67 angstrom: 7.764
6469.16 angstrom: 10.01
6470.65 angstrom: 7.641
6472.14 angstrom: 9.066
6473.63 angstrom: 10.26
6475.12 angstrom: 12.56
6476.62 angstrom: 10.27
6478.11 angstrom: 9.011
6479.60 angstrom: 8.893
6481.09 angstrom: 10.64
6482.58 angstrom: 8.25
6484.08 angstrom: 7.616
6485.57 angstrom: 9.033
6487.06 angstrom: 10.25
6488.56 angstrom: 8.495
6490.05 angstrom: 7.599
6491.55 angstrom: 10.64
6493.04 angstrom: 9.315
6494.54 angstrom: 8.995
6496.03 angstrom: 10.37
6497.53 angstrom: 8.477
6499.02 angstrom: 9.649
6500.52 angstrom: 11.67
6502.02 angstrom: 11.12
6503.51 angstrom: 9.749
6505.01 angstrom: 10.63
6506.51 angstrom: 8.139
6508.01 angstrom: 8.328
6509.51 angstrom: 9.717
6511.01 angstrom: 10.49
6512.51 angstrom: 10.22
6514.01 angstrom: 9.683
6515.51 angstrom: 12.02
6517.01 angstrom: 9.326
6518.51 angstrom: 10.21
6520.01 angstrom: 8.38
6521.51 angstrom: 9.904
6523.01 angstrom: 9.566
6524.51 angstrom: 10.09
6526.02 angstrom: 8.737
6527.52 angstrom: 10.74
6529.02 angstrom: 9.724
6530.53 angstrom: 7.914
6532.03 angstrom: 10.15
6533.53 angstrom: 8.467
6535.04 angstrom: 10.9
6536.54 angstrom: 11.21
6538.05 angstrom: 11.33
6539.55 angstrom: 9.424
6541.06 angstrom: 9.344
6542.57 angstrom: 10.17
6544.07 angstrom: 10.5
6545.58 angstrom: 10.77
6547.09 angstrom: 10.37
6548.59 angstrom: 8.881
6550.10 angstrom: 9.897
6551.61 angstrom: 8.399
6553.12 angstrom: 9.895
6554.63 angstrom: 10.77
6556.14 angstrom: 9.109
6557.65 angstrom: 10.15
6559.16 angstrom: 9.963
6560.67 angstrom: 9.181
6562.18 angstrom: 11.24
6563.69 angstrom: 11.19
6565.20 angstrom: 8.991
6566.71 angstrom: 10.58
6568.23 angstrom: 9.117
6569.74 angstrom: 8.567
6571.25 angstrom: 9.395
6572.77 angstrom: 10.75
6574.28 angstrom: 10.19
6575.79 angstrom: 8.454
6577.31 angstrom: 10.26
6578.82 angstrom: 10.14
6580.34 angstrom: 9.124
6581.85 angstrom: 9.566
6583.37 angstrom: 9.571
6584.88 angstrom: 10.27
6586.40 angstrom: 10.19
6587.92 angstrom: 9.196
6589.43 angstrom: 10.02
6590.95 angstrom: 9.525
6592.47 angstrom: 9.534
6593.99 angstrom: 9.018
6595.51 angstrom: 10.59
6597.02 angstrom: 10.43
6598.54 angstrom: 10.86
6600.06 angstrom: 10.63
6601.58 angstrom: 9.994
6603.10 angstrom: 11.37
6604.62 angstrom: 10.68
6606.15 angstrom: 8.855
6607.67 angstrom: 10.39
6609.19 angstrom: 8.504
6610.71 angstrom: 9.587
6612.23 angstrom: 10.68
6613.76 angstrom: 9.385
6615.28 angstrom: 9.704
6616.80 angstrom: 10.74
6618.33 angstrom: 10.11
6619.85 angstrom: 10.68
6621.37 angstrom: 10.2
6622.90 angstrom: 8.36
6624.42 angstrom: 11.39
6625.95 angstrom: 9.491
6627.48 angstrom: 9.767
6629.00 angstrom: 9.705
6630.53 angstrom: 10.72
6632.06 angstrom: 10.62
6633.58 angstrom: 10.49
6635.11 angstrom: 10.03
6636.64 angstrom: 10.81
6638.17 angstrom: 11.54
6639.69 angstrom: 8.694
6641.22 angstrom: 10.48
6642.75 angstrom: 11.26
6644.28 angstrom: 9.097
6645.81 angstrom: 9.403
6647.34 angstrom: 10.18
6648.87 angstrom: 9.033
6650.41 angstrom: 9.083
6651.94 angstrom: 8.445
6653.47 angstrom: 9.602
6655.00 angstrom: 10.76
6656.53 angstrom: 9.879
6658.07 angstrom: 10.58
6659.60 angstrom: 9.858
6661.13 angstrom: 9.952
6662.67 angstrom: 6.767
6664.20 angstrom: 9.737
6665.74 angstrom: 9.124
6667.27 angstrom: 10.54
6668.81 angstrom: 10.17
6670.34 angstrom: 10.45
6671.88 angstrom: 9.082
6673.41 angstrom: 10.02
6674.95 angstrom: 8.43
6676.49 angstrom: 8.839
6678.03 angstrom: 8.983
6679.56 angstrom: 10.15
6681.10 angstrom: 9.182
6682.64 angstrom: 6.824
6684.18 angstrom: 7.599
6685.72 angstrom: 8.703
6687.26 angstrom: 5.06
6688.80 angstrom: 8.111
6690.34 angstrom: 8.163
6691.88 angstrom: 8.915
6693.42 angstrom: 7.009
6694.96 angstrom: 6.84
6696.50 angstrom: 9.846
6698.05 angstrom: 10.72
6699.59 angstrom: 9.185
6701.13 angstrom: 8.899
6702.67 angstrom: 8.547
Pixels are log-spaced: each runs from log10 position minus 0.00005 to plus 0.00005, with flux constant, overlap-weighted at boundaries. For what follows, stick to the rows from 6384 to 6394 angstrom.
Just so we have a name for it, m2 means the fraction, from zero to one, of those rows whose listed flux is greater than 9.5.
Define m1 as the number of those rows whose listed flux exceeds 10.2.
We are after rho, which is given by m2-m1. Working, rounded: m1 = 2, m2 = 0.57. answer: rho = -1.4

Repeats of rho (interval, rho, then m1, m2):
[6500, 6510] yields -2.3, 3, 0.71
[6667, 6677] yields -1.4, 2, 0.57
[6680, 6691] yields 0.0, 0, 0.00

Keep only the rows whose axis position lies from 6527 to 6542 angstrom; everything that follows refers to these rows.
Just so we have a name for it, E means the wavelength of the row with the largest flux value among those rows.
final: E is 6538.05 angstrom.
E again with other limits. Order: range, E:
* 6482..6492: 6491.55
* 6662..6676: 6667.27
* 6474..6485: 6475.12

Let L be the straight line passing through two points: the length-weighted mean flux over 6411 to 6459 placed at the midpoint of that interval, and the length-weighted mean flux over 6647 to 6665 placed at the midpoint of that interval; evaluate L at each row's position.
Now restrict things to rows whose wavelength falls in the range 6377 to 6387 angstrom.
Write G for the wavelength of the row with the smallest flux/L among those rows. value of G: 6377.47 angstrom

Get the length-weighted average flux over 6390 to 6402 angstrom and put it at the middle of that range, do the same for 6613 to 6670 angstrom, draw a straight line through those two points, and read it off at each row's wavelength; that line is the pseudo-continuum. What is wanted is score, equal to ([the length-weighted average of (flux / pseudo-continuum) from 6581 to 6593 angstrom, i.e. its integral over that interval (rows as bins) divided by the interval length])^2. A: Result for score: 0.99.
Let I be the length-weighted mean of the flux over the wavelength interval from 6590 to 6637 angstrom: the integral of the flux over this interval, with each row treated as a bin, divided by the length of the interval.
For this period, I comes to 10.1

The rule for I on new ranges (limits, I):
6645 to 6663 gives 9.5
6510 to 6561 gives 9.9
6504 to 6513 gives 9.6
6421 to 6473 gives 9.3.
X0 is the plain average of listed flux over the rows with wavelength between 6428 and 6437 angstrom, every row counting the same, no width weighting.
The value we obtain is 9.19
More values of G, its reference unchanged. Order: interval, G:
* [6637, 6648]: 6639.69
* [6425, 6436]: 6429.07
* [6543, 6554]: 6551.61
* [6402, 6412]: 6402.48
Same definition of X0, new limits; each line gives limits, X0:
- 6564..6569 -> 9.56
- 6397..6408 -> 9.11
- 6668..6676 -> 9.63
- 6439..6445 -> 10.46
